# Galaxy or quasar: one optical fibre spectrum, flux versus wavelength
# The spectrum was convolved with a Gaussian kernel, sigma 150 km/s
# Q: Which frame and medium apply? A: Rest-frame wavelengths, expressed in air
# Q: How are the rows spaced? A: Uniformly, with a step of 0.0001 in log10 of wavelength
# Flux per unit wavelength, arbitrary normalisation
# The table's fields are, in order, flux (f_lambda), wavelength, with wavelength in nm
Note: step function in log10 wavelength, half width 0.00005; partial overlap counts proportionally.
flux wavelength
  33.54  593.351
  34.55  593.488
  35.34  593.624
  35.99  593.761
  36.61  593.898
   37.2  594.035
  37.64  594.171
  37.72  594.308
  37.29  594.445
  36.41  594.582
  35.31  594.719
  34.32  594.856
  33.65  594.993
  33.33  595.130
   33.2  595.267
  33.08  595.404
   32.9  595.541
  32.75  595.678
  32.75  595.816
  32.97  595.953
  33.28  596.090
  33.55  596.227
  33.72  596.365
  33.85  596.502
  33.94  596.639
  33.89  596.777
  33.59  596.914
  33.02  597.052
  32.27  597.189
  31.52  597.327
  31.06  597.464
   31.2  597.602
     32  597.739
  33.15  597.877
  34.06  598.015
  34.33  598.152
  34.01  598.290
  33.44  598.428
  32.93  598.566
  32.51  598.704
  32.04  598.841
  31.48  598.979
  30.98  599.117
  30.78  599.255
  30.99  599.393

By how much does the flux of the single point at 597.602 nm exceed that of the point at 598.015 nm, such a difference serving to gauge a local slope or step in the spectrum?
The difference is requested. -2.9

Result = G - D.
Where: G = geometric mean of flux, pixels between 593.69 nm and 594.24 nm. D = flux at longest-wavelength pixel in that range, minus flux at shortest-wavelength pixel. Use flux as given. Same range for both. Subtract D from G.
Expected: 35.2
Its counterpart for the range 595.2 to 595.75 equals 33.4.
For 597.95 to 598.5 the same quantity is 34.6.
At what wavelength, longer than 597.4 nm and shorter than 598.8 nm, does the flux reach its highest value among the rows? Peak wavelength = 598.152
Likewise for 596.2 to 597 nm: 596.639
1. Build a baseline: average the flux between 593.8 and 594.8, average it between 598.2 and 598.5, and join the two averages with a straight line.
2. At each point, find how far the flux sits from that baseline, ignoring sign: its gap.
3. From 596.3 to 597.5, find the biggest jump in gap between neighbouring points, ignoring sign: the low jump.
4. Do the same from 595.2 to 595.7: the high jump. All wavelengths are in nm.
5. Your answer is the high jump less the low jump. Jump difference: -0.57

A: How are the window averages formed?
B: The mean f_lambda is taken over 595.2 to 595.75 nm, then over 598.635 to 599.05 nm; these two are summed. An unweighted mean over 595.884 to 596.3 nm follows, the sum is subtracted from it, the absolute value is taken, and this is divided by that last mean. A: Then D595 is 0.95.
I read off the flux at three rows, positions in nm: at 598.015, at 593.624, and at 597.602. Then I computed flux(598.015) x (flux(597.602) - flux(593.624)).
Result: -141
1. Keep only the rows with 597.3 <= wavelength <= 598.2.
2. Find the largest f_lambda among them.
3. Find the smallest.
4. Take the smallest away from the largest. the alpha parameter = 3.3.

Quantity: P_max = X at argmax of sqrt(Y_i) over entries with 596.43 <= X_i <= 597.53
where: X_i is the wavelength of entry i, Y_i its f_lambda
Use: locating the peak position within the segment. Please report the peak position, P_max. 596.639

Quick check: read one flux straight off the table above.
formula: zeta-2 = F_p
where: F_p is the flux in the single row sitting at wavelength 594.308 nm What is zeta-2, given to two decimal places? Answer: 37.72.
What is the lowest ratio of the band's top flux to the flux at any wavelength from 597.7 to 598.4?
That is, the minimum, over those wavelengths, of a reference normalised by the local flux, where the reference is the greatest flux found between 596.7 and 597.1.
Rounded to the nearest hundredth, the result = 0.99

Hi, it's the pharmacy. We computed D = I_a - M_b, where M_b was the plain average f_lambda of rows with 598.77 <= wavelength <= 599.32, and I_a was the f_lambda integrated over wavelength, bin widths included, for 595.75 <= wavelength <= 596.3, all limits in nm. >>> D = -13.1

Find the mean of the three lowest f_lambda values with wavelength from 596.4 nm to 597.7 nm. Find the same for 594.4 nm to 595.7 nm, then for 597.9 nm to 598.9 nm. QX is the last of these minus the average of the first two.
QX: 0.4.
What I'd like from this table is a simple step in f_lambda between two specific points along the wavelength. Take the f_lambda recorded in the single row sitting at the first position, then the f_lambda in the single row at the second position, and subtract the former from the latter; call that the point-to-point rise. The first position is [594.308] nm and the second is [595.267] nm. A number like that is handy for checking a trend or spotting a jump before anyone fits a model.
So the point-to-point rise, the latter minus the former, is -4.5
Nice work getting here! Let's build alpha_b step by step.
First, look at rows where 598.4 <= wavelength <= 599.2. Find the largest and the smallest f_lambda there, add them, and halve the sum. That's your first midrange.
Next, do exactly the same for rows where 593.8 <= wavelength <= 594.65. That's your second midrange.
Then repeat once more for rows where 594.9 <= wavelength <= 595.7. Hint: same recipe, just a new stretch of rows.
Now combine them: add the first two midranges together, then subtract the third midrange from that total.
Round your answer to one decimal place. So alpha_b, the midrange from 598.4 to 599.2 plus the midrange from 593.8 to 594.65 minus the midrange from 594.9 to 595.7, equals 36.1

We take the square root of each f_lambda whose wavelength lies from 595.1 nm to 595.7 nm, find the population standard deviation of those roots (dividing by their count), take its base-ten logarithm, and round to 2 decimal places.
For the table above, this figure -1.74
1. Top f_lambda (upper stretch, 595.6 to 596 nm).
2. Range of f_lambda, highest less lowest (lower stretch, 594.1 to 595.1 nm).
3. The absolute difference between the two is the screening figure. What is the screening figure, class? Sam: 28.9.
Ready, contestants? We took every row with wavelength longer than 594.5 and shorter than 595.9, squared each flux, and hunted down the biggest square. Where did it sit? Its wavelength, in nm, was 594.582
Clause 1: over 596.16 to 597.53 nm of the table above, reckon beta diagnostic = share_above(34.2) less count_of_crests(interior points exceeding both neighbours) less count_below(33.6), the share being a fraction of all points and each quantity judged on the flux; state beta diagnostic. -7.0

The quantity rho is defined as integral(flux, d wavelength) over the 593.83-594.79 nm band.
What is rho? 35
